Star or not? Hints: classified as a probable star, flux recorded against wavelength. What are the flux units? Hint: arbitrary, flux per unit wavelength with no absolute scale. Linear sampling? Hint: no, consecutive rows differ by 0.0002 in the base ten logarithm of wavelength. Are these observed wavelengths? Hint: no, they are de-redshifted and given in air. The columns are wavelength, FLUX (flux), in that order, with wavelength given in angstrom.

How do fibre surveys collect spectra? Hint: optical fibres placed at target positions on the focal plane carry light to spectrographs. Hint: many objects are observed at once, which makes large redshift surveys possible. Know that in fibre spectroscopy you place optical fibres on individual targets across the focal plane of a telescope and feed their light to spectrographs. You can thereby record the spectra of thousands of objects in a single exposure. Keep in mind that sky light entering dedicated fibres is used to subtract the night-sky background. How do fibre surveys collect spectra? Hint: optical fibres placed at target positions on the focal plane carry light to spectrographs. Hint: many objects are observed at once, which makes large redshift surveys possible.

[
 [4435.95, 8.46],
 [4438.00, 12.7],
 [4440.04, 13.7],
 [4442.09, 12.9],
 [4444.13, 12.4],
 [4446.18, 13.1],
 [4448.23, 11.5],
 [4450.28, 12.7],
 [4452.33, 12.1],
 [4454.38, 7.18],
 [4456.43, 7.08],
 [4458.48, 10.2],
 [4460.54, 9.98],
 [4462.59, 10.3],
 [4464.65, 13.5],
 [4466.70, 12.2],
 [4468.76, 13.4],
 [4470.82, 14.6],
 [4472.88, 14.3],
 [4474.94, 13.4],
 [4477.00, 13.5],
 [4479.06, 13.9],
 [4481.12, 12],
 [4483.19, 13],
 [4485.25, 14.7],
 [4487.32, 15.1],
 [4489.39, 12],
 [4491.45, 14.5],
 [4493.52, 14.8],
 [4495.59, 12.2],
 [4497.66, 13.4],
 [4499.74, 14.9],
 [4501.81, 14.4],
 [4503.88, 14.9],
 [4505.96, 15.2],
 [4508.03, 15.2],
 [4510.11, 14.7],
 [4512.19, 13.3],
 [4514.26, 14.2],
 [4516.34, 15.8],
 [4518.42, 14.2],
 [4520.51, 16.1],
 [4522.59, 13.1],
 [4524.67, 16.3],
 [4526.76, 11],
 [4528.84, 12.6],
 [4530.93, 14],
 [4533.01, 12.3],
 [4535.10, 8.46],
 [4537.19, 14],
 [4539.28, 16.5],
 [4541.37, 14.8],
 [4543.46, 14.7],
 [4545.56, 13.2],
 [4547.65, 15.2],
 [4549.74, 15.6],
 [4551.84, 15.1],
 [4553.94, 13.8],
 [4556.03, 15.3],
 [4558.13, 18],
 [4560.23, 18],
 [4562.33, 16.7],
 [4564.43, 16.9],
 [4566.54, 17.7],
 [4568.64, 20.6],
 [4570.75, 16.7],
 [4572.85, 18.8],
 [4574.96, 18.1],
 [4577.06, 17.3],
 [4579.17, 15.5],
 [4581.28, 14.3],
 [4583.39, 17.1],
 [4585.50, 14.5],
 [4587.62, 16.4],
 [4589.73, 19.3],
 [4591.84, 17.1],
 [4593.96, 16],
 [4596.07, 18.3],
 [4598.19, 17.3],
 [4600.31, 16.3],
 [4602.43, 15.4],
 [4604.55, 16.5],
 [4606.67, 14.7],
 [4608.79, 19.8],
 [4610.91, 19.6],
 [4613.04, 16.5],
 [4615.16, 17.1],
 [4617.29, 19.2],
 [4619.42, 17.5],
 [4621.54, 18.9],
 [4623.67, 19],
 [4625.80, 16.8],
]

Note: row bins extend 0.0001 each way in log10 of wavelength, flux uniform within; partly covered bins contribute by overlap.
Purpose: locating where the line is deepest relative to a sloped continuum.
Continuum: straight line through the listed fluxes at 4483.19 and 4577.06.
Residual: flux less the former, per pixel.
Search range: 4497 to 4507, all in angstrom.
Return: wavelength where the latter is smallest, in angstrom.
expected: 4497.66 angstrom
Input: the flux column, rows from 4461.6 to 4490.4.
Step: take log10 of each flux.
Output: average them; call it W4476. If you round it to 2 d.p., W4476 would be 1.12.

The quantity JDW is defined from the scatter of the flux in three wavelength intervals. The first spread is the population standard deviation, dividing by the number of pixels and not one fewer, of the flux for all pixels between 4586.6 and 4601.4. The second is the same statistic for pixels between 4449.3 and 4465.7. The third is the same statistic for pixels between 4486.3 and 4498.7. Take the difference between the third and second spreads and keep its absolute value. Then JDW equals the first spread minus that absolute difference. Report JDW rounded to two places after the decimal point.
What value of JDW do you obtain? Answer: 0.11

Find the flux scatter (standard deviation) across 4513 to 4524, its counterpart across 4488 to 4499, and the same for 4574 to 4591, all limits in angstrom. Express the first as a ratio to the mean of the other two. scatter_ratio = 0.80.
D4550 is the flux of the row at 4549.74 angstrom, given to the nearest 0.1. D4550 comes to 15.6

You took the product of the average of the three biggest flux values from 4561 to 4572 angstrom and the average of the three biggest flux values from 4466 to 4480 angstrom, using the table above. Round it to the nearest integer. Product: 263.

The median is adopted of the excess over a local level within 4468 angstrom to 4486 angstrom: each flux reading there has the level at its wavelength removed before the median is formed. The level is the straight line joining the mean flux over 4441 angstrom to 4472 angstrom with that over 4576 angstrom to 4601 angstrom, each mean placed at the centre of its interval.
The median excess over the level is 1.4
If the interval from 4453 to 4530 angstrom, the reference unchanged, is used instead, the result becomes 1.1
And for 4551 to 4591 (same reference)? 1.1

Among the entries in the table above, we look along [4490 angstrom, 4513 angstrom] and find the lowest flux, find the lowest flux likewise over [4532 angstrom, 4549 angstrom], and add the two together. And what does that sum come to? 20.7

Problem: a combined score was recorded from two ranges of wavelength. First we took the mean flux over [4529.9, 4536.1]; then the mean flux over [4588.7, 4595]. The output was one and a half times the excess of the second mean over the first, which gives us 8.8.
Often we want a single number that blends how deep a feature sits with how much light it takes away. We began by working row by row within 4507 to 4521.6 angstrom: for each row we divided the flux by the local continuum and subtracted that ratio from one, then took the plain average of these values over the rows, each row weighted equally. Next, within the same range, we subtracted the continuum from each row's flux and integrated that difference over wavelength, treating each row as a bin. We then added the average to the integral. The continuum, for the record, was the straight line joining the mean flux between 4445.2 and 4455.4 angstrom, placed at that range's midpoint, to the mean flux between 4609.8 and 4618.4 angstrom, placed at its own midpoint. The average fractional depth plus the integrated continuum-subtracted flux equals 12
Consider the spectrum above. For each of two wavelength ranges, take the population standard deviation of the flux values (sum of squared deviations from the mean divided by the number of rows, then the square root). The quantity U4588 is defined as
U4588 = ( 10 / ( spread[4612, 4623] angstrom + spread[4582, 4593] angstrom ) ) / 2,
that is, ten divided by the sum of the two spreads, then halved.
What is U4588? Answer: 1.9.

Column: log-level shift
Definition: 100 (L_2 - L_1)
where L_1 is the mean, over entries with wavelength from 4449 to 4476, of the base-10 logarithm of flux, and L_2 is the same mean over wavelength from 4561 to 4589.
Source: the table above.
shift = 17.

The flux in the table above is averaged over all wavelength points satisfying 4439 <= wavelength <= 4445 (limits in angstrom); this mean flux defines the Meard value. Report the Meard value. 13.0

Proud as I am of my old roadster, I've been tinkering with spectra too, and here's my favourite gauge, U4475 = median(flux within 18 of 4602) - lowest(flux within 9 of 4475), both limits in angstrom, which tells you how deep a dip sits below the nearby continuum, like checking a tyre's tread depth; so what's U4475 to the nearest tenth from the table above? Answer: 5.1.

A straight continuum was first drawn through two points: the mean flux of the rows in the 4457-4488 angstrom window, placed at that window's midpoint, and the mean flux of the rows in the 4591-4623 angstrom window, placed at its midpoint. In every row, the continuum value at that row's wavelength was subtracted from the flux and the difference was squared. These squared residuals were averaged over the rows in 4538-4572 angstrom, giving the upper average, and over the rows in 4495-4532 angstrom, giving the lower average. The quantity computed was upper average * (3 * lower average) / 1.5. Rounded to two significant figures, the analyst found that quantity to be 12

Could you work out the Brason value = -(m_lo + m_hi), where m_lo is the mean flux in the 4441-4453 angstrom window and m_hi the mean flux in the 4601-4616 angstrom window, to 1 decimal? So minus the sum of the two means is -29.5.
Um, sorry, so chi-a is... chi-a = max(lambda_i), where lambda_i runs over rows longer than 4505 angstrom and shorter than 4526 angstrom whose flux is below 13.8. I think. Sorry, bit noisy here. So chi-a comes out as 4522.59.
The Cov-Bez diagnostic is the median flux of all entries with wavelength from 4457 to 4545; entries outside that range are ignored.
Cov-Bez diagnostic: 14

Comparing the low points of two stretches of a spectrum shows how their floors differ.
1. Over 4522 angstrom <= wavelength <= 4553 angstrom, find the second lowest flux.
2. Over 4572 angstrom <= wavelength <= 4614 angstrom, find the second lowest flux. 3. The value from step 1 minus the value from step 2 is -3.5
